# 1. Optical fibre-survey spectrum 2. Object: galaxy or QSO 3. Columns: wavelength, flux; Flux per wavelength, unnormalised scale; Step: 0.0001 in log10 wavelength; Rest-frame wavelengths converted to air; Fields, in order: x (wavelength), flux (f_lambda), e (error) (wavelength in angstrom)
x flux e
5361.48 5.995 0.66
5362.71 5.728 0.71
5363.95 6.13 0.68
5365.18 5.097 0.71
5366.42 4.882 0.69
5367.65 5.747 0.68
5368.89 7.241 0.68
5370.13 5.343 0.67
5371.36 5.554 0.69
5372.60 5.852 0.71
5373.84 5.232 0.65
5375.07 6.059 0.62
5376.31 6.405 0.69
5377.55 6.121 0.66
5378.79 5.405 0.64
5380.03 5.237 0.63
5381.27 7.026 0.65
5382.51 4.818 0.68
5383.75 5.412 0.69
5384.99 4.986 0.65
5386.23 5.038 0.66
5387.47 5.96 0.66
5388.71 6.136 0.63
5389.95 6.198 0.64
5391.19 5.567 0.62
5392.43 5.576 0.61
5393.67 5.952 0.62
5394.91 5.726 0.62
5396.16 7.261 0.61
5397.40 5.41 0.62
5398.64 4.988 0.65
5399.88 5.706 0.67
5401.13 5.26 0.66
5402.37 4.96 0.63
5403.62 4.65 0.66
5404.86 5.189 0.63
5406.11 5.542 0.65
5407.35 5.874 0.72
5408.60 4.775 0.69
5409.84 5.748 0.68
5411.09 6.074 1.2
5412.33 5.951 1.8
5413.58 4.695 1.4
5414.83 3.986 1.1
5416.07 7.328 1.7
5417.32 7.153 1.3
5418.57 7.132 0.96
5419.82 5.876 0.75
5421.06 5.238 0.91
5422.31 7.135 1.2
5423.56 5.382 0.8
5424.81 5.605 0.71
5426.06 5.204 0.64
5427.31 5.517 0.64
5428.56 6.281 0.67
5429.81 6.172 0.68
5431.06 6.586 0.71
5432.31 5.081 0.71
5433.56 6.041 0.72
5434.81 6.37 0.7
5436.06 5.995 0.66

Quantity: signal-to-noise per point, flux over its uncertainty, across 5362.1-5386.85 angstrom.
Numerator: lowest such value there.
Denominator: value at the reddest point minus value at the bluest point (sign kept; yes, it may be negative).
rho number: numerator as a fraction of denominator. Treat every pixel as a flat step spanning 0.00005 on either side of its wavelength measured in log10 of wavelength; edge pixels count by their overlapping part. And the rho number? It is -16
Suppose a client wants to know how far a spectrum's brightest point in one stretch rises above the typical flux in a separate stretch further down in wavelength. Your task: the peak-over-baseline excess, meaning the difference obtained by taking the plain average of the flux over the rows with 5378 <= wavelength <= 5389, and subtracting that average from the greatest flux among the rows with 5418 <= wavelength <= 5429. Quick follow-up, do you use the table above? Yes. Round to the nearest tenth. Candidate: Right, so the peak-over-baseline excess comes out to 1.6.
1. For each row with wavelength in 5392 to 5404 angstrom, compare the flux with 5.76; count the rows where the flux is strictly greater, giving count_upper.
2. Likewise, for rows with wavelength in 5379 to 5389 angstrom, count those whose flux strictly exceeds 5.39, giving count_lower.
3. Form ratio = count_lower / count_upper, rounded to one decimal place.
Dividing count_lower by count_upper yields 2.0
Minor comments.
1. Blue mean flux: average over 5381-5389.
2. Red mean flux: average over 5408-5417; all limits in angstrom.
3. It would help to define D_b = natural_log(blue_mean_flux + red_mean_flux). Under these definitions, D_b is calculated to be 2.41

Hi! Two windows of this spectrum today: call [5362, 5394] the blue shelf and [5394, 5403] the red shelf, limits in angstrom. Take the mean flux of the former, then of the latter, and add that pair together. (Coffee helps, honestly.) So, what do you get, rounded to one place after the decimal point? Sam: 11.3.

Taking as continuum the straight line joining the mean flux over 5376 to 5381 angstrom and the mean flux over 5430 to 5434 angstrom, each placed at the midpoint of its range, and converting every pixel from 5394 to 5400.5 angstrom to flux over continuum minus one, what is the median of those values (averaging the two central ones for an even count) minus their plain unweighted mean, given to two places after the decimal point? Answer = -0.02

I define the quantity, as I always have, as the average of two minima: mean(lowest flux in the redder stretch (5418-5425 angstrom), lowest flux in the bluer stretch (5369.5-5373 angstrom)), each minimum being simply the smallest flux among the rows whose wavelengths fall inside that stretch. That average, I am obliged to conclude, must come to 5.29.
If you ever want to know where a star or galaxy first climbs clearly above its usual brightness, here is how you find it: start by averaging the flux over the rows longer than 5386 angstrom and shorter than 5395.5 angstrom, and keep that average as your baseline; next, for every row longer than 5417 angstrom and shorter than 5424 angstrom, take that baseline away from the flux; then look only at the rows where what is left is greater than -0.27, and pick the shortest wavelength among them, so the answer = 5417.32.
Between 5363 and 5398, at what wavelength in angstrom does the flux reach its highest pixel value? 5396.16 angstrom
